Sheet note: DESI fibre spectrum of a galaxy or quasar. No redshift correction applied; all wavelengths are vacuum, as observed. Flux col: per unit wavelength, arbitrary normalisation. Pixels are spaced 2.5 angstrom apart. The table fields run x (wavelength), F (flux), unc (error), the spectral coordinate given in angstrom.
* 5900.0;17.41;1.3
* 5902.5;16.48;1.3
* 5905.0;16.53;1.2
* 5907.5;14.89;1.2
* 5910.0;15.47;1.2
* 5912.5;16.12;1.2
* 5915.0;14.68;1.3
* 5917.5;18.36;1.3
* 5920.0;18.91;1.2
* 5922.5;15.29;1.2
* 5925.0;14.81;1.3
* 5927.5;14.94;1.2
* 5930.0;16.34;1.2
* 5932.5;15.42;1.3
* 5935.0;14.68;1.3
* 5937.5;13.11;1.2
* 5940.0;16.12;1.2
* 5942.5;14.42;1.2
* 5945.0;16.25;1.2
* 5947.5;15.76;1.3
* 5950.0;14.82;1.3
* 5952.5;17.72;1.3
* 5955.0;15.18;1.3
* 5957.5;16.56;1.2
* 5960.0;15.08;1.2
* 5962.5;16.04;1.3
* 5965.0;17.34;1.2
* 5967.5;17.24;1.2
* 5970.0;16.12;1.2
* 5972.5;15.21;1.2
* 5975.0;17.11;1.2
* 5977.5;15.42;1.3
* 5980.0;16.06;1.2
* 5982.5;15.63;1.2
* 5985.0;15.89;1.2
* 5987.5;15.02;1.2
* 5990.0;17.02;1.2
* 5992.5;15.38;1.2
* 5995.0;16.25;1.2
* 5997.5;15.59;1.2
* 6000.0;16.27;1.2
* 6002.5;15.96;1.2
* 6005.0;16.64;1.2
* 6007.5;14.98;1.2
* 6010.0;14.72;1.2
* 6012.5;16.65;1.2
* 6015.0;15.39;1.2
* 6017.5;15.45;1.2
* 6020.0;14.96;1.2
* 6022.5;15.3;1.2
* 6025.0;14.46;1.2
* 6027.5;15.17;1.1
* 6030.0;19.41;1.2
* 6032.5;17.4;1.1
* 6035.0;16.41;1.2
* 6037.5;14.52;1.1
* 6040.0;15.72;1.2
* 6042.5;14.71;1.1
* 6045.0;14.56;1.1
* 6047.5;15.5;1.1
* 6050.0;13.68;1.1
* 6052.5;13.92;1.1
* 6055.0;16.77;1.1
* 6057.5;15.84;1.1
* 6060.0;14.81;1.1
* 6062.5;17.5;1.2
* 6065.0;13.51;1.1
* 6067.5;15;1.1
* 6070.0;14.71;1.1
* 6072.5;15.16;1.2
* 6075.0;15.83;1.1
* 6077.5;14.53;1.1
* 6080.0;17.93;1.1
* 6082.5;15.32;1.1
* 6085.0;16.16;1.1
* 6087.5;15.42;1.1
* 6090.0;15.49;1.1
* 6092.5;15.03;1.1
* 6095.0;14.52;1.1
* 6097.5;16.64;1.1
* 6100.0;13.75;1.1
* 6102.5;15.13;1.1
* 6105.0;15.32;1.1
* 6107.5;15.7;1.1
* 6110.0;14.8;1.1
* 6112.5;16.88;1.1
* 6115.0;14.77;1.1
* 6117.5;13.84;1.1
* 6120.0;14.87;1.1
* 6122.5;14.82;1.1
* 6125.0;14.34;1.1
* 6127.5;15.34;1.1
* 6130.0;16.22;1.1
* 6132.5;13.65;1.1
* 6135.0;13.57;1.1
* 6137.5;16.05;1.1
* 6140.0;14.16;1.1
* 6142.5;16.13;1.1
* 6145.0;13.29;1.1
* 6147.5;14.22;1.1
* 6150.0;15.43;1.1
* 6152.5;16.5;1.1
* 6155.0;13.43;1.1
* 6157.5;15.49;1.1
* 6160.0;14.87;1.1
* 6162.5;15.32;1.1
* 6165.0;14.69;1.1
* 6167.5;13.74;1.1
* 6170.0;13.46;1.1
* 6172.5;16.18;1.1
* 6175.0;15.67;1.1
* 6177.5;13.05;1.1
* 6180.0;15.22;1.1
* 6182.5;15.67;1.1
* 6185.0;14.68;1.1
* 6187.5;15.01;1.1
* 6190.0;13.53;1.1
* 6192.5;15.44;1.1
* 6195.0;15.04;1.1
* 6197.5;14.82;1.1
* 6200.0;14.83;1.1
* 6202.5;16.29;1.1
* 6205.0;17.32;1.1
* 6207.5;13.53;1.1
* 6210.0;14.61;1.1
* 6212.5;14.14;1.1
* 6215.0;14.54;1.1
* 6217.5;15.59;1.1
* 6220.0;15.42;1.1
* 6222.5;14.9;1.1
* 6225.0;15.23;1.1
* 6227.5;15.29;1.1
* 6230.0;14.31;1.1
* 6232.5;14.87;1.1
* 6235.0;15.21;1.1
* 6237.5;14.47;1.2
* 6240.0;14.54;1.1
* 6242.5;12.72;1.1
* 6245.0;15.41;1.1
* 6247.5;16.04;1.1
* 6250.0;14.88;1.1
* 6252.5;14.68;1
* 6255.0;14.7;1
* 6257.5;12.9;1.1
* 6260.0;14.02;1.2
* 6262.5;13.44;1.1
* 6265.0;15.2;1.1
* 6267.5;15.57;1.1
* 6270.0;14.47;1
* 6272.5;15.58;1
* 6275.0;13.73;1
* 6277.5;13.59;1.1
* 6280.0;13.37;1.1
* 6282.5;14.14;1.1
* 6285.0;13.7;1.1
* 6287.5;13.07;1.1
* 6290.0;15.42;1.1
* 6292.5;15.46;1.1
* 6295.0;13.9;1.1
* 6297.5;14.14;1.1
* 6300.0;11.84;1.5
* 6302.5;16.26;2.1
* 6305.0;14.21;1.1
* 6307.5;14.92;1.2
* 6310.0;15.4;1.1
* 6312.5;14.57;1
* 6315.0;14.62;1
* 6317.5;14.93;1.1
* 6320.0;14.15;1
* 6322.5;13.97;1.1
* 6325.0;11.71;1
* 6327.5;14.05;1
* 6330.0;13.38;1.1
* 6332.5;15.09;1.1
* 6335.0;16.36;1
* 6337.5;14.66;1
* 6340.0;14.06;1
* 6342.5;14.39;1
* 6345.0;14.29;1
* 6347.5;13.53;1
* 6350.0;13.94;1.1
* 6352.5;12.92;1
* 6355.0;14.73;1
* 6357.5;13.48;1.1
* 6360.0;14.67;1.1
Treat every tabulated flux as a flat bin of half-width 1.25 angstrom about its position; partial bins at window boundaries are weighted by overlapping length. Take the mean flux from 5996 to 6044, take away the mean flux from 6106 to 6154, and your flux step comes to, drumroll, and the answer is 0.80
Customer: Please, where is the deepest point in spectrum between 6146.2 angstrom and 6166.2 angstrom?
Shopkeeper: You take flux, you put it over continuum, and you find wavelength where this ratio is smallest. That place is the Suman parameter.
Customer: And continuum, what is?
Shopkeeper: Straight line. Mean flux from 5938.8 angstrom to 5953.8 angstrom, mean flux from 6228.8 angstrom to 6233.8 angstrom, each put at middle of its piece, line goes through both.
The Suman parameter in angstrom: 6155.0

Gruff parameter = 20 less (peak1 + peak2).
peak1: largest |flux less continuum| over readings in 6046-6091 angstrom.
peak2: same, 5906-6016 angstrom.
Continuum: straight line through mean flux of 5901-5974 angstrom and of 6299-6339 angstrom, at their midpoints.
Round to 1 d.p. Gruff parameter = 14.4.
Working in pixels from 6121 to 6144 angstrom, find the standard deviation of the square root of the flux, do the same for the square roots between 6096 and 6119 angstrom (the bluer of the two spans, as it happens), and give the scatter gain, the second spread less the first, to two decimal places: 0.00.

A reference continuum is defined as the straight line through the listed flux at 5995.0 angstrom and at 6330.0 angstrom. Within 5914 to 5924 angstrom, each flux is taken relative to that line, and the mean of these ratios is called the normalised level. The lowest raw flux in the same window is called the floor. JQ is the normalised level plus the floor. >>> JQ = 15.7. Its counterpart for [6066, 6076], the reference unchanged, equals 15.7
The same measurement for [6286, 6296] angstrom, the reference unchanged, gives 14.1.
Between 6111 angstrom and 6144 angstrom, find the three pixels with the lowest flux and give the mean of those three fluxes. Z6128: 13.7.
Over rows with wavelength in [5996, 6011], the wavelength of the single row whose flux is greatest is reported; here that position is 6005.0 angstrom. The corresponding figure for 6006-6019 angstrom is 6012.5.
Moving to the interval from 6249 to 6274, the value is 6272.5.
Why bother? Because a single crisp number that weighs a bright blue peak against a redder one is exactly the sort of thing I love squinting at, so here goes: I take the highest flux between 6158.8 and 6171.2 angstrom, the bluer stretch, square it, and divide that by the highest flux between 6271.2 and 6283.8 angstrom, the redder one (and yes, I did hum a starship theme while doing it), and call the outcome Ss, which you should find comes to 15.1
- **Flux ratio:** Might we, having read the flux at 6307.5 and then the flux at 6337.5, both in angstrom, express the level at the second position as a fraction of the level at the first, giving 0.98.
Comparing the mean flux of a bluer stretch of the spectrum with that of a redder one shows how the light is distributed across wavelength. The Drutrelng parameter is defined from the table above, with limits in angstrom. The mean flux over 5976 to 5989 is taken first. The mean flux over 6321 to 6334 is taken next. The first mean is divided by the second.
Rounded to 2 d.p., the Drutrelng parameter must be 1.14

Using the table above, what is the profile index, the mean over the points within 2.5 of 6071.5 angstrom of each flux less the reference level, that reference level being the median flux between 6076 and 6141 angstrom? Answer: -0.1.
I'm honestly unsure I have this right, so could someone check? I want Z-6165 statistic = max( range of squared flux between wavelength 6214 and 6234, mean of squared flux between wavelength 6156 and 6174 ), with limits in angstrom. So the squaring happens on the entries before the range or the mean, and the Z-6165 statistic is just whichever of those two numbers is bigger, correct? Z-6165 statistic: 220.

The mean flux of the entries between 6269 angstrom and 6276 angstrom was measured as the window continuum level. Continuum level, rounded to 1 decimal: 14.6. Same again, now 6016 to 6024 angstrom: 15.2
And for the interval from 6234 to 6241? 14.7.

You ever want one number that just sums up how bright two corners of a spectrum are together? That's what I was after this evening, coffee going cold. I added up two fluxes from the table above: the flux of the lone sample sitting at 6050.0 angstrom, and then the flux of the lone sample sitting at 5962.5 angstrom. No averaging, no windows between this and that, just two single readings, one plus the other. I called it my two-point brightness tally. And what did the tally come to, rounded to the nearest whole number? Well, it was 30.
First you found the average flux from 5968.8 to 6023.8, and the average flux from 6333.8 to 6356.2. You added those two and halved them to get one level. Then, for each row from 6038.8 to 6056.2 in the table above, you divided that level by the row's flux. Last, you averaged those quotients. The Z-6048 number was 1.01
